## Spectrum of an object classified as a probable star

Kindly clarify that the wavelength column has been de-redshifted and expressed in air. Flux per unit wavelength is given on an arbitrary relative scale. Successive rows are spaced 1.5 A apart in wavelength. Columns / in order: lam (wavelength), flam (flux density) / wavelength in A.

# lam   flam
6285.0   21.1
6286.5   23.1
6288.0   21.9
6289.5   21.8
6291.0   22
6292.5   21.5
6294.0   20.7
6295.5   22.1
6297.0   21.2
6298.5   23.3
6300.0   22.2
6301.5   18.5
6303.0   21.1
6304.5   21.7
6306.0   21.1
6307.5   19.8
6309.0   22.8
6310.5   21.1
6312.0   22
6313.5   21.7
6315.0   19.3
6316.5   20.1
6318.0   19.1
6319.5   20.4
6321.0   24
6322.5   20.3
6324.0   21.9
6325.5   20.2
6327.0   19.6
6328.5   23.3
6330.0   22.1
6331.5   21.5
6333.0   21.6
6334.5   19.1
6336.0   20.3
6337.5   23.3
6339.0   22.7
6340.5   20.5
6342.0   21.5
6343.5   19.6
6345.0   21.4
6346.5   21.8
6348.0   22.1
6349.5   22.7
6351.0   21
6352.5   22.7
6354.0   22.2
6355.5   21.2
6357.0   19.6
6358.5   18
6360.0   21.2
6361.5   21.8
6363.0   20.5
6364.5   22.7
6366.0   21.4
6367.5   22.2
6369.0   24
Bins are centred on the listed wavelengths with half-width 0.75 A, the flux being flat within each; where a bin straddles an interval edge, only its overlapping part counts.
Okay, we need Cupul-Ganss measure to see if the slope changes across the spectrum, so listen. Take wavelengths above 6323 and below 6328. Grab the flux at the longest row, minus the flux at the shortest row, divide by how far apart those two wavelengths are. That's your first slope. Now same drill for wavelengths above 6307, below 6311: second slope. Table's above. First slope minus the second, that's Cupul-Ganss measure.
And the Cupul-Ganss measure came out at -1.2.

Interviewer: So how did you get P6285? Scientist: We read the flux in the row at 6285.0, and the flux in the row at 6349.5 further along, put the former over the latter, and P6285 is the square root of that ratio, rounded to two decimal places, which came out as 0.96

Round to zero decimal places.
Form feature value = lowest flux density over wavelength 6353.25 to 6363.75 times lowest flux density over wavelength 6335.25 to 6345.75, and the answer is 353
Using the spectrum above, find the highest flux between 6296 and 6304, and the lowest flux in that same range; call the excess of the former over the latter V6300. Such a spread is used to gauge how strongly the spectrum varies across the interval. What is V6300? 4.8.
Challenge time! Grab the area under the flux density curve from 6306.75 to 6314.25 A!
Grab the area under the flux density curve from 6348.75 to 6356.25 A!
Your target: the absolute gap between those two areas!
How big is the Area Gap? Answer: 3.6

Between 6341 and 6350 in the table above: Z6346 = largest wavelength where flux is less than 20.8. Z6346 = 6343.5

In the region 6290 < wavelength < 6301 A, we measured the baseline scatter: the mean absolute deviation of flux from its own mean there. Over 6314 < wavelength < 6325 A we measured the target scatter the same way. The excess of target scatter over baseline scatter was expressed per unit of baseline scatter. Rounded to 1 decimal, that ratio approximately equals 1.0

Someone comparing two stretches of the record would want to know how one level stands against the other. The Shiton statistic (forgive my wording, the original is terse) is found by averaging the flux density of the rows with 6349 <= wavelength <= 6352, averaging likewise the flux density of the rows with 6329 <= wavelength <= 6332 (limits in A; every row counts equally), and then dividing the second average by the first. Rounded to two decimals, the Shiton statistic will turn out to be 1.00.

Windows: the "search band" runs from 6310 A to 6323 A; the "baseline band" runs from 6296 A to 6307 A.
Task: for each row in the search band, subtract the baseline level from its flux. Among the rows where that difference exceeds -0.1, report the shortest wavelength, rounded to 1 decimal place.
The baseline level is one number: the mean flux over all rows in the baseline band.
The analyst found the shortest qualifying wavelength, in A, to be 6312.0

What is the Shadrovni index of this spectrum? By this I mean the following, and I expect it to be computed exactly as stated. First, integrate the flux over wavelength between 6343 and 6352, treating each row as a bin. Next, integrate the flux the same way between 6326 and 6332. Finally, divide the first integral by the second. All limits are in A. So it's 1.5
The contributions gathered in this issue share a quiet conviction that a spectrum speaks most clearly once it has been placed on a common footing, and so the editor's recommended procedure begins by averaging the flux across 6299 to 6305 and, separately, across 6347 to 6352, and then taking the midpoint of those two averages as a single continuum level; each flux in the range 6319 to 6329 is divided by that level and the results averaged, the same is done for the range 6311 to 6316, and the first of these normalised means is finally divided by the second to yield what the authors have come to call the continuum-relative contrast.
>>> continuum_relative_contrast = 1.02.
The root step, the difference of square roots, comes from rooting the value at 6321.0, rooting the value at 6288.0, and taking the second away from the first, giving 0.22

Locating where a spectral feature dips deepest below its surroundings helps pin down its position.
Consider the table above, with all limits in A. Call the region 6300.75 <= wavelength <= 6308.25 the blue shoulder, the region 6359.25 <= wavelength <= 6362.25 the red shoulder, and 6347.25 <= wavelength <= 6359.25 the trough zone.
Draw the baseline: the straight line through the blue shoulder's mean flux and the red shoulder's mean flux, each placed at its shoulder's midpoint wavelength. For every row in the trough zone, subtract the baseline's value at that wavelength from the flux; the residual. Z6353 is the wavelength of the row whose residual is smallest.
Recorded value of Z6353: 6358.5 A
